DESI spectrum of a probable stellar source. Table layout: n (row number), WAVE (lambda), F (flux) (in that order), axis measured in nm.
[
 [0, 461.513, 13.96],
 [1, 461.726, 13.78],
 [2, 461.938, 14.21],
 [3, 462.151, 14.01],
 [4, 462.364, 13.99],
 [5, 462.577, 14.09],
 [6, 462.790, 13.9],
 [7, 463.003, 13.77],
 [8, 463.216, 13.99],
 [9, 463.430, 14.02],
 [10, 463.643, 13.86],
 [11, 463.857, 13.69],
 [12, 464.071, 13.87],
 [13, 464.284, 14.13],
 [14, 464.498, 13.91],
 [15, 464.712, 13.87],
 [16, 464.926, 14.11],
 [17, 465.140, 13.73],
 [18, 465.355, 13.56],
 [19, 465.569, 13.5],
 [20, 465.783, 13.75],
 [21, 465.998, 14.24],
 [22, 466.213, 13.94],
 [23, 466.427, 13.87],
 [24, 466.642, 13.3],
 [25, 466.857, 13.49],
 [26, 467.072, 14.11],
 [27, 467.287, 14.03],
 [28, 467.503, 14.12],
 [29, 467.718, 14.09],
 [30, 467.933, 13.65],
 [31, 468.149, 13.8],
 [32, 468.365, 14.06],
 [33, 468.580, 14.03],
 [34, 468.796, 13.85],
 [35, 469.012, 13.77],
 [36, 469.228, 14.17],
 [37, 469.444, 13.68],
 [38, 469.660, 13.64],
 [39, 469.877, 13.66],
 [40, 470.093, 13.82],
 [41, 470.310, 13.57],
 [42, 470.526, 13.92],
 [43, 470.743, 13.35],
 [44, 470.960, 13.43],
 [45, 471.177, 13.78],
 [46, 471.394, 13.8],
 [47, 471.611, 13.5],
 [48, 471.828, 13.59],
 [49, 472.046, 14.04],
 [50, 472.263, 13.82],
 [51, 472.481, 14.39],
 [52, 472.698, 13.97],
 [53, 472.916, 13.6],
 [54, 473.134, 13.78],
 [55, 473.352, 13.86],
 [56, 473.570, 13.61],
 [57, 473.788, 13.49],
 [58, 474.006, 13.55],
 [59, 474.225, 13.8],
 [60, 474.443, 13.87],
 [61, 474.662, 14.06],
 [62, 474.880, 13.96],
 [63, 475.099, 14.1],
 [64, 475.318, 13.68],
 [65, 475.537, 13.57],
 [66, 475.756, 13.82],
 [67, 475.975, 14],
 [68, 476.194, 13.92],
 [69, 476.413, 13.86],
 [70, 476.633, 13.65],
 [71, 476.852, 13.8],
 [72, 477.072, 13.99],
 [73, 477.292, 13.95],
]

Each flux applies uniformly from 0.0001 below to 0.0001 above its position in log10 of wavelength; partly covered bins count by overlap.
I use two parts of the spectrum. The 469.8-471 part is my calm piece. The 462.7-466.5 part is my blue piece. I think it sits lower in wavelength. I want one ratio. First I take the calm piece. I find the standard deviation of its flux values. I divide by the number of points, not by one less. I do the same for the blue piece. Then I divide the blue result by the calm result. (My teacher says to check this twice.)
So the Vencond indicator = 0.92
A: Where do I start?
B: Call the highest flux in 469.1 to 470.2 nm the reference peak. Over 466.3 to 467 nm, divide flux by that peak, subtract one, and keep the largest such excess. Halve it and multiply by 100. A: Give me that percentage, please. -1.06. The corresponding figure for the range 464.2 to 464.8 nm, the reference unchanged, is -0.14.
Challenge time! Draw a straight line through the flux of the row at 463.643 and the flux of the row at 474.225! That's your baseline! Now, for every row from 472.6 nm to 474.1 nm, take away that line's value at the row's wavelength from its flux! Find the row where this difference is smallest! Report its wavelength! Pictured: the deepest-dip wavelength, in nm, 473.788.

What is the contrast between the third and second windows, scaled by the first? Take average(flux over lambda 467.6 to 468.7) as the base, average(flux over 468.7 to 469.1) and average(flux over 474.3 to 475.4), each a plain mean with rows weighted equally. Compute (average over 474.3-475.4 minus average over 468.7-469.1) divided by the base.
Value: 0.009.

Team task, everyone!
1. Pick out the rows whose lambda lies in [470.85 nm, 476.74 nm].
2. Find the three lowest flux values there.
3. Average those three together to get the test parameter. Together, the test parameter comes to 13.5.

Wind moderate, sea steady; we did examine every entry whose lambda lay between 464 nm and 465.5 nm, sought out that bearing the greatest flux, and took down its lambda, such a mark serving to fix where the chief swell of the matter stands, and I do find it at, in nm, 464.284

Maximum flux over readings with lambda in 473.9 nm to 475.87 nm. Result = 14.1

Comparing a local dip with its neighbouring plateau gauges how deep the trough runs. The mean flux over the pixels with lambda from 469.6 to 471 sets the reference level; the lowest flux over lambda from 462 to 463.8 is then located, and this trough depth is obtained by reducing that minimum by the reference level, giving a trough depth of 0.1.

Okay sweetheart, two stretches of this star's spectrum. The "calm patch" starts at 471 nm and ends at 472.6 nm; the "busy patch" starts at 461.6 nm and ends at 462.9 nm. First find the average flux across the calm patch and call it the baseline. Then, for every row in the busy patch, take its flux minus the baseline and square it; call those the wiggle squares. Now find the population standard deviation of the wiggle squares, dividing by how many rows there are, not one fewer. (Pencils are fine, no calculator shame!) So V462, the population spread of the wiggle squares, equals 0.05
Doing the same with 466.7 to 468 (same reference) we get 0.03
